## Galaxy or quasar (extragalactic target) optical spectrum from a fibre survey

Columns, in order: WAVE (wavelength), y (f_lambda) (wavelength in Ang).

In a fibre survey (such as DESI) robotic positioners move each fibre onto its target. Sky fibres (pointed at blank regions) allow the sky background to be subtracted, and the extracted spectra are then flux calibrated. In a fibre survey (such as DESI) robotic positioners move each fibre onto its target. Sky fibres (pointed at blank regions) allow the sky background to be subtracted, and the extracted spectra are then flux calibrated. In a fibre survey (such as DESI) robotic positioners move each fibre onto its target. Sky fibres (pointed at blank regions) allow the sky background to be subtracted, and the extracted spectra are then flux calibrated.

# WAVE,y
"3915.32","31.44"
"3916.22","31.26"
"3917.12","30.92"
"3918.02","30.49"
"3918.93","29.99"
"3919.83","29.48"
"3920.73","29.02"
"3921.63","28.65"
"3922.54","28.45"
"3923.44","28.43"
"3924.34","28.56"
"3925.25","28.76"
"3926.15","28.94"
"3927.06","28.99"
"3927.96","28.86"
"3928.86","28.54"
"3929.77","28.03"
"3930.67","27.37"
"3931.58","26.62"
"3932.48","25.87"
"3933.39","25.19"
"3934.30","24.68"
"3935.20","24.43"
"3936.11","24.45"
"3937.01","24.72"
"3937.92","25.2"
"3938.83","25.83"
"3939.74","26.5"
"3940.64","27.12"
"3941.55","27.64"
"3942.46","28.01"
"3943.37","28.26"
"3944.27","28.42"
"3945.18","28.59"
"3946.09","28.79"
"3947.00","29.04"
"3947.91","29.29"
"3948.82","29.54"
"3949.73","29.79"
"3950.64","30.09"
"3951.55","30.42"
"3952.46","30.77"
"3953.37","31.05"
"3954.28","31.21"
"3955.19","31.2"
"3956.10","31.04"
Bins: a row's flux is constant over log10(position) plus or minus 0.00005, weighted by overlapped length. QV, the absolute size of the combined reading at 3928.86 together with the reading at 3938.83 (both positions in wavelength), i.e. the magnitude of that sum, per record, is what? 54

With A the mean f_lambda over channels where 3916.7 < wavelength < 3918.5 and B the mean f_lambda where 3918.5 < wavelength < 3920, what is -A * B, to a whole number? -913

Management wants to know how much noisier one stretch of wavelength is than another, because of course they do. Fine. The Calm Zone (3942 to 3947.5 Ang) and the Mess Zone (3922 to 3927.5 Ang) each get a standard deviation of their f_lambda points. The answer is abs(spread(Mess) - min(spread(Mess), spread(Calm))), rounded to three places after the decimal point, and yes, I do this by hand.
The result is 0.000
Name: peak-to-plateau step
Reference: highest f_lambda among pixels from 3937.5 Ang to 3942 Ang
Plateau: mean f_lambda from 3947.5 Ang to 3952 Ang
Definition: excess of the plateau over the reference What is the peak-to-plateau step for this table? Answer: 2.2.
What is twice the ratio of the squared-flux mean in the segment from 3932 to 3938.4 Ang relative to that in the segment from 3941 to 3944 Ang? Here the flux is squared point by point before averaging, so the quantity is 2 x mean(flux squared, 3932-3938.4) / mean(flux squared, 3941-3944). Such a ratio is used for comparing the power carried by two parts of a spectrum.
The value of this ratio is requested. 1.59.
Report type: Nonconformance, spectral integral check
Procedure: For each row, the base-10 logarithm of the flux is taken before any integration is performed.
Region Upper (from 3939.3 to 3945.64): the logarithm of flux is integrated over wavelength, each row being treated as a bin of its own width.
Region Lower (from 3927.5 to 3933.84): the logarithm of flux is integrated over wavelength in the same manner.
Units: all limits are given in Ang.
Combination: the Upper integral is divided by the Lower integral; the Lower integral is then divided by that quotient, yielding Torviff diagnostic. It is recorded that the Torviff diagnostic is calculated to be 9.0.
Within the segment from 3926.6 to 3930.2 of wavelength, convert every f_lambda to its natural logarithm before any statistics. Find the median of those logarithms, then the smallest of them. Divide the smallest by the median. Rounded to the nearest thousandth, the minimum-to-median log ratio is 0.993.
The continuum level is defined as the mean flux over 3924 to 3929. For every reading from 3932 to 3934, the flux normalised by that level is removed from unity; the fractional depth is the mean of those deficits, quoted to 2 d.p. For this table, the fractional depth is 0.11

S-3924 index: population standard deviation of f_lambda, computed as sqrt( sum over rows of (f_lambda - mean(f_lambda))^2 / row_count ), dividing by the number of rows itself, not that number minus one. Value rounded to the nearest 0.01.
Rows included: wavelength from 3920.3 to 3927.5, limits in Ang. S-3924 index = 0.22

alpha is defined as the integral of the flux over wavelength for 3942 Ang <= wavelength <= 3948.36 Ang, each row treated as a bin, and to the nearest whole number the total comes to 182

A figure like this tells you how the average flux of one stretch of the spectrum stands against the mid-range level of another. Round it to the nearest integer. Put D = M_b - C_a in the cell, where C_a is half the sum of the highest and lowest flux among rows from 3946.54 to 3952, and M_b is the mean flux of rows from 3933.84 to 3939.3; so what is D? -5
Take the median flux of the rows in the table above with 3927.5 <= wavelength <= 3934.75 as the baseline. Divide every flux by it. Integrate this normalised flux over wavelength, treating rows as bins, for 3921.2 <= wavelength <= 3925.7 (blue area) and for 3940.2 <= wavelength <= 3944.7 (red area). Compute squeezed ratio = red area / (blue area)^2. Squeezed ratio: 0.205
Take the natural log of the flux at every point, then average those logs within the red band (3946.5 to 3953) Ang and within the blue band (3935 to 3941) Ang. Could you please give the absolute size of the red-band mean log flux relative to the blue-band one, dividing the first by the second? 1.05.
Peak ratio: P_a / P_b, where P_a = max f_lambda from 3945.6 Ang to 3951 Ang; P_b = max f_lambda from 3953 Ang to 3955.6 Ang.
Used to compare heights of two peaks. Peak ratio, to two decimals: 0.96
